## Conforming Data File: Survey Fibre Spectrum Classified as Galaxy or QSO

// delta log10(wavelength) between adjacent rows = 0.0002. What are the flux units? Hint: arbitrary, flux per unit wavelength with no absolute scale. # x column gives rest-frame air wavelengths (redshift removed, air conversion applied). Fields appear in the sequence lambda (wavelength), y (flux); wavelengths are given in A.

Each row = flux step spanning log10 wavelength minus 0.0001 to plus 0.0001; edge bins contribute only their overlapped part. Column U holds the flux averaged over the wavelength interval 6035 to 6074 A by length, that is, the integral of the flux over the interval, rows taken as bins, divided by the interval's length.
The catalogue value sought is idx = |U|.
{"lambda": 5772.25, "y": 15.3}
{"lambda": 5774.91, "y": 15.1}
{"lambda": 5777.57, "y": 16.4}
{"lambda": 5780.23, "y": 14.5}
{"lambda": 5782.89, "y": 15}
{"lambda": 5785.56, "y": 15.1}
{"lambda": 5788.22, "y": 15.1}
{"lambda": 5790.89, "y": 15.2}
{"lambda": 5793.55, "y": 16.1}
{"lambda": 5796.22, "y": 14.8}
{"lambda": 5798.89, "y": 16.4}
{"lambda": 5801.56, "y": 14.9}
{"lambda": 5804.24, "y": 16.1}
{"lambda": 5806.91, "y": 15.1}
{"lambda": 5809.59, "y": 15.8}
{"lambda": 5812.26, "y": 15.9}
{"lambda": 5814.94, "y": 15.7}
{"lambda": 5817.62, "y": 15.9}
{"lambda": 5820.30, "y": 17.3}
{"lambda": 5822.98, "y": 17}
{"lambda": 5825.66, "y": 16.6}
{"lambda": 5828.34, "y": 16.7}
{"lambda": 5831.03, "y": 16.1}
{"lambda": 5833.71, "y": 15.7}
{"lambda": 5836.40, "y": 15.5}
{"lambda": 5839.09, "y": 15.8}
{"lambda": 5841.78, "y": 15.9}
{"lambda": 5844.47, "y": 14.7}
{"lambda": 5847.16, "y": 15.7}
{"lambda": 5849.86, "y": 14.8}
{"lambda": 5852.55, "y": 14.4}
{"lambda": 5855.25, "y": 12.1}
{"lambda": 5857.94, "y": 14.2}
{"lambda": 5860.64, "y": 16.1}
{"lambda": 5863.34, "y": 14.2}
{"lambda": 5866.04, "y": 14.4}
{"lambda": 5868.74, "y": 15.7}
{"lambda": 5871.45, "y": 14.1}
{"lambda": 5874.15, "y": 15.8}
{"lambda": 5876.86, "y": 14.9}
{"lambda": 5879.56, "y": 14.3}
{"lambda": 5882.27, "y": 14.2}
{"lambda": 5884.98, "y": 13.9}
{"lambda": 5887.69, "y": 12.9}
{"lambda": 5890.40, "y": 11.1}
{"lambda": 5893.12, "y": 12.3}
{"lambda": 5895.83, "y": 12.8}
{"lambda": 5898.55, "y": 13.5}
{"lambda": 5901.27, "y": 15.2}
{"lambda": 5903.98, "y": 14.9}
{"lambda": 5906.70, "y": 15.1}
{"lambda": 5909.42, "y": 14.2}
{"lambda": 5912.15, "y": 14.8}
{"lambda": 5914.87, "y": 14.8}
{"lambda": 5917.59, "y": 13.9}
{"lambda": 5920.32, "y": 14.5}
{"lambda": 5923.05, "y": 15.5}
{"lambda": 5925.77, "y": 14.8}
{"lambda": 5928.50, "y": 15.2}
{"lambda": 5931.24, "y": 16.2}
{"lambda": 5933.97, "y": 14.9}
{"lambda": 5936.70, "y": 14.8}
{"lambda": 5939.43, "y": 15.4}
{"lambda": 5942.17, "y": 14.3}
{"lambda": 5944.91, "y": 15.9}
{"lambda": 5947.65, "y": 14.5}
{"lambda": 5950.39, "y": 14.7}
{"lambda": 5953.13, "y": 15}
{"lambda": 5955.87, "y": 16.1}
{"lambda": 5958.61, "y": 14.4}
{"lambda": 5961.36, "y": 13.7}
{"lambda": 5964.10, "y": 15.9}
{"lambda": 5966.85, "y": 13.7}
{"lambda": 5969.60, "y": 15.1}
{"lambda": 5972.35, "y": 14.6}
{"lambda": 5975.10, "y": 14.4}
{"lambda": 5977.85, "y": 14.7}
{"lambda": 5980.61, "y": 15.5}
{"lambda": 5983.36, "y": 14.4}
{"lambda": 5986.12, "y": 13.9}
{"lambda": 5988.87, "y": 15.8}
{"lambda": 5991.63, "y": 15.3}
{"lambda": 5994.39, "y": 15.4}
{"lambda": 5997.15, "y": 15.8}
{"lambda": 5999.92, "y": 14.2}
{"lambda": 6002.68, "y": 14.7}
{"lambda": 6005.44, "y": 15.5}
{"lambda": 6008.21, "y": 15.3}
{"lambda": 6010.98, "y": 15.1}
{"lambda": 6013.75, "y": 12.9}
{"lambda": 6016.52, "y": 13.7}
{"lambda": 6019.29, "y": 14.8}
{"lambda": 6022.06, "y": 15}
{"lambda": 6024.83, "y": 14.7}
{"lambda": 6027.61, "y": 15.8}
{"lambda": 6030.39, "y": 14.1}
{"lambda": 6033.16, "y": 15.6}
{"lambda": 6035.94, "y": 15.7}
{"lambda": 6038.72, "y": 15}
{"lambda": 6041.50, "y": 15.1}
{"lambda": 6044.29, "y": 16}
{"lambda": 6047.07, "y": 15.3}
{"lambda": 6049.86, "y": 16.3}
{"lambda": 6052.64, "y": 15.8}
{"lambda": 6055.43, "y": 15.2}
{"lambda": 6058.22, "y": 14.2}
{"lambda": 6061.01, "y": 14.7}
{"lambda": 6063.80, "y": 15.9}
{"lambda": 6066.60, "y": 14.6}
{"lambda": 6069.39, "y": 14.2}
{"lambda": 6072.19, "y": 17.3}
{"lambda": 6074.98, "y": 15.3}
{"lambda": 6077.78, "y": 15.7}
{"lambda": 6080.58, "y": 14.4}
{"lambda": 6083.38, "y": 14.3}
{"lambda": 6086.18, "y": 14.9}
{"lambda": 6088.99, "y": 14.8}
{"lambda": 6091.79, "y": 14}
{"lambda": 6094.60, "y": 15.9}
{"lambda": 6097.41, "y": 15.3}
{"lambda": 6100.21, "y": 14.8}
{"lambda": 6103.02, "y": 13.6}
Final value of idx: 15.4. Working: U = 15.4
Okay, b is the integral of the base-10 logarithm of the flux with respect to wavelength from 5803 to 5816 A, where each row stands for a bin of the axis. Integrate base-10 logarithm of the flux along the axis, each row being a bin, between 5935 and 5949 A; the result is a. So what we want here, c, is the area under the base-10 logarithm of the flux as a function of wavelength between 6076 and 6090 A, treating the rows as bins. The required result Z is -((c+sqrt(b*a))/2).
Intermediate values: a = 16.45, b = 15.6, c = 16.39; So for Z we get -16.19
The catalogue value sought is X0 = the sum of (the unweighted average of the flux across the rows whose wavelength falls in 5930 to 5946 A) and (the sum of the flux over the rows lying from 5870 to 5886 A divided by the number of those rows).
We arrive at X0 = 29.8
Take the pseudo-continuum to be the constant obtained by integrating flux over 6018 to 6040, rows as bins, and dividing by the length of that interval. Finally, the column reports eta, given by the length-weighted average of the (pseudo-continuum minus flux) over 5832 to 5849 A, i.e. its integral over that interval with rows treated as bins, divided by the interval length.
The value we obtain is -0.4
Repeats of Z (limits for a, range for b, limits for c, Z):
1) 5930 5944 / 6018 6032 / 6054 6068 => -16.45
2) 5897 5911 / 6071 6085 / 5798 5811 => -15.98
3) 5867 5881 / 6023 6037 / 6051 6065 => -16.51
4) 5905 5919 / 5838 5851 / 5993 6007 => -16.18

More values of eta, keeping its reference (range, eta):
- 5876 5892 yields 1.6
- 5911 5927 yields 0.4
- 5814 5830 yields -1.5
